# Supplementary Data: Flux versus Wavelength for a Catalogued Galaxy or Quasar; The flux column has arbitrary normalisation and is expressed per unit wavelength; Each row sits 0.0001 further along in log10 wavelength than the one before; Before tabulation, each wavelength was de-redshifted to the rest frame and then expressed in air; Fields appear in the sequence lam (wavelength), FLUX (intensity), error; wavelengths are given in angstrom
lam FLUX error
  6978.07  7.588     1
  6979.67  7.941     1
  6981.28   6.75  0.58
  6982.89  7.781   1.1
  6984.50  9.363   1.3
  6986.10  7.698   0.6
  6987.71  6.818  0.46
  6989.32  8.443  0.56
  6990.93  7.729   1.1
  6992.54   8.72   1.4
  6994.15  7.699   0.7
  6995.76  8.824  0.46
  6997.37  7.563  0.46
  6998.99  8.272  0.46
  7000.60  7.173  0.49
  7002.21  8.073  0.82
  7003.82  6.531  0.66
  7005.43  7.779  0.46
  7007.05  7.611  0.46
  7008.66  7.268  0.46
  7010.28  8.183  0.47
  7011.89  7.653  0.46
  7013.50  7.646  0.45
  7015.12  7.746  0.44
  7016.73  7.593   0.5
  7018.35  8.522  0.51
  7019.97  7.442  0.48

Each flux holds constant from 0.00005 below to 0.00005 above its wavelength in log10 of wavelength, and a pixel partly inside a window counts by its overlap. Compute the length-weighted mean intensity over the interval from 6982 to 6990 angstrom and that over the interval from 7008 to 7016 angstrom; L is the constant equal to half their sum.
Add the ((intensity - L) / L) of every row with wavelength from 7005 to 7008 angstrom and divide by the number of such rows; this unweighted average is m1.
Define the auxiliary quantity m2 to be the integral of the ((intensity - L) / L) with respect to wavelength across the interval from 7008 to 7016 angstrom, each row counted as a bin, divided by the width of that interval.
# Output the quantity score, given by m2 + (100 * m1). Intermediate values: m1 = -0.02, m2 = -0.019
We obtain -2.1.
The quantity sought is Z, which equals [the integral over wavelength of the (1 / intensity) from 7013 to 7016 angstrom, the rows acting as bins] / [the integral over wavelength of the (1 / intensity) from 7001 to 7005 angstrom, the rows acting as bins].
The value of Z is 0.71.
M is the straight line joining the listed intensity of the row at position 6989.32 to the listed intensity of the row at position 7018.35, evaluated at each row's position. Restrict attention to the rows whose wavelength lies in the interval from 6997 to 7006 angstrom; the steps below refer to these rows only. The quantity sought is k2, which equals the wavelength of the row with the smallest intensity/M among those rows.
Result 7003.82 angstrom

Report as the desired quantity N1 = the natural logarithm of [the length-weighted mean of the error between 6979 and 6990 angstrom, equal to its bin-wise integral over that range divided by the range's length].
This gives -0.2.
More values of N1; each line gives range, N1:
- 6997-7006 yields -0.6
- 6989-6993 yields 0.0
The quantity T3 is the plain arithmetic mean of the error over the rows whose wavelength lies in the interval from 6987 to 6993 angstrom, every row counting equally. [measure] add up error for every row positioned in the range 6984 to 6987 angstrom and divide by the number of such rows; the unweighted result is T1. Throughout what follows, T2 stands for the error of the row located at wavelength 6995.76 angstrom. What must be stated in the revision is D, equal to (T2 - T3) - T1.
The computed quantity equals -1.37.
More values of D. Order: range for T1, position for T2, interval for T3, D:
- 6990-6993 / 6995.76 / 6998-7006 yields -1.37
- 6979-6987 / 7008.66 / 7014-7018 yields -0.93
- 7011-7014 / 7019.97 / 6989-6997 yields -0.82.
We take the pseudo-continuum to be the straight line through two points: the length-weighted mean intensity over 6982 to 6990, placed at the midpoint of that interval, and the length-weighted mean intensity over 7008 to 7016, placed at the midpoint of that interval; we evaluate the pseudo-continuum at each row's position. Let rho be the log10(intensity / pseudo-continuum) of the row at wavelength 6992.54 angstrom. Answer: 0.0413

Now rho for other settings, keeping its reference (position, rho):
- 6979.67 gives -0.0072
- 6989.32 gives 0.0253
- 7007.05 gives -0.0087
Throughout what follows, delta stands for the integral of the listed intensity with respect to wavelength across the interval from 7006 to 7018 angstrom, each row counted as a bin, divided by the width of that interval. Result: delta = 7.70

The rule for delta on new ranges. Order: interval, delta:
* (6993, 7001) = 7.97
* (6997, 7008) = 7.57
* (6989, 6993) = 8.24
